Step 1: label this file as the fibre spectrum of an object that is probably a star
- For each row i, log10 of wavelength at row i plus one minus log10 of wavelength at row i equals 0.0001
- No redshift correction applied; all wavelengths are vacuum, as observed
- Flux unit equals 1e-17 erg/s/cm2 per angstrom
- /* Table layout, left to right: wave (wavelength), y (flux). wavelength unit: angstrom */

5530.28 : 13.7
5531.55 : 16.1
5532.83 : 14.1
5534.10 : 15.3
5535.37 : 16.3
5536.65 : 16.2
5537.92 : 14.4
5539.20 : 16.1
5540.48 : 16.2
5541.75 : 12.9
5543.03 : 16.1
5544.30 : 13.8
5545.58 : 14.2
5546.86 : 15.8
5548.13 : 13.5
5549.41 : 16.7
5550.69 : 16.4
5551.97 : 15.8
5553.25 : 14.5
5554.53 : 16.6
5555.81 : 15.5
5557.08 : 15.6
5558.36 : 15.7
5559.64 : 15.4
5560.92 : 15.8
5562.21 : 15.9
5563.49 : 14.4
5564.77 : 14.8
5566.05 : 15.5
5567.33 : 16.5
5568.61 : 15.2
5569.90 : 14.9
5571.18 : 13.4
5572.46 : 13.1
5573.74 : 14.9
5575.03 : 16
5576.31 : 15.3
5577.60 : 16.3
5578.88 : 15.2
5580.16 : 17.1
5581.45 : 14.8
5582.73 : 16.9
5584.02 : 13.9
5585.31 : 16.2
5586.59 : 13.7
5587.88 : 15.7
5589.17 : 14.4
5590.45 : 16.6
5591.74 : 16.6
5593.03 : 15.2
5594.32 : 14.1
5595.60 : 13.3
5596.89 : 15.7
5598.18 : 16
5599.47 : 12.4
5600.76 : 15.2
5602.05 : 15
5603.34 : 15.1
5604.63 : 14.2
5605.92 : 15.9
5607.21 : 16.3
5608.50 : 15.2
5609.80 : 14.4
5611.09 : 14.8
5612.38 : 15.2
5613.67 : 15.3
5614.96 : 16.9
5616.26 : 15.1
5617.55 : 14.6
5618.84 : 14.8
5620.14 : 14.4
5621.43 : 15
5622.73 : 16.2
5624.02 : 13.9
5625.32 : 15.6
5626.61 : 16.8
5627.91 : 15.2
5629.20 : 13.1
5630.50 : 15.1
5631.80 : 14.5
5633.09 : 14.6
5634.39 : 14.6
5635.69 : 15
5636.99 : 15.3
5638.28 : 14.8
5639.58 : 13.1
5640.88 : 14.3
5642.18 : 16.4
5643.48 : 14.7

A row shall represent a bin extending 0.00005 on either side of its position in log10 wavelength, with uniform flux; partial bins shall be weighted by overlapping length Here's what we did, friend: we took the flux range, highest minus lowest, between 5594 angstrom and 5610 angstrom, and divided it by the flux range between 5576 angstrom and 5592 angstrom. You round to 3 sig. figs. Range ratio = 1.15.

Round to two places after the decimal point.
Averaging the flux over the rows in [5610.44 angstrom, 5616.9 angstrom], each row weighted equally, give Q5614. 15.46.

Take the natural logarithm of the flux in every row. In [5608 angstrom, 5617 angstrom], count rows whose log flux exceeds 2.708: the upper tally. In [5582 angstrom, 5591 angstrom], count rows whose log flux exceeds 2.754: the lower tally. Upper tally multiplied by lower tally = 15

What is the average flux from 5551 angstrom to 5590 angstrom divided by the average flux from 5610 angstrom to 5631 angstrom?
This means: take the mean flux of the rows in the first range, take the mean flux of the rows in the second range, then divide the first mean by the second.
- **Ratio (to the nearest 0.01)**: 1.01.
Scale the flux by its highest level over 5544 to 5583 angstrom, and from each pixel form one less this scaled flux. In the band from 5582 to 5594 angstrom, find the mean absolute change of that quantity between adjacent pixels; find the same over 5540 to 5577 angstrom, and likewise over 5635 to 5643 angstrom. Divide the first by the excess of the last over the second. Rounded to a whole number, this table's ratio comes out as -63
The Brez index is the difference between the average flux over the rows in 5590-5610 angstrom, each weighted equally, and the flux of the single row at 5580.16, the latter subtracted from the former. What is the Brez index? -2.0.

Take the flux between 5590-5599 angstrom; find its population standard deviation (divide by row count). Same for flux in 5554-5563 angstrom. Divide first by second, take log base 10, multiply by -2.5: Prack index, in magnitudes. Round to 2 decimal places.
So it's -1.25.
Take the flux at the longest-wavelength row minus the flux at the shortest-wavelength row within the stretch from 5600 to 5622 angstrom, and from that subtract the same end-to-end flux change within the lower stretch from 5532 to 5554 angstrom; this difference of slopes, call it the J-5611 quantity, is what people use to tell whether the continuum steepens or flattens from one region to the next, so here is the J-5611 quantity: -0.6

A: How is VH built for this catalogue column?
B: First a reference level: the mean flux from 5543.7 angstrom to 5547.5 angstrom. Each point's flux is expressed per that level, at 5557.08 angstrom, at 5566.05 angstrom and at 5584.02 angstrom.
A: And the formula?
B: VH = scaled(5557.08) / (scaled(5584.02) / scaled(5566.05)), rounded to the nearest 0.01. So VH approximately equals 1.19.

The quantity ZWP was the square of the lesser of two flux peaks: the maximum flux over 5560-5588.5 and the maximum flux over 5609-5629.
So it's 286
